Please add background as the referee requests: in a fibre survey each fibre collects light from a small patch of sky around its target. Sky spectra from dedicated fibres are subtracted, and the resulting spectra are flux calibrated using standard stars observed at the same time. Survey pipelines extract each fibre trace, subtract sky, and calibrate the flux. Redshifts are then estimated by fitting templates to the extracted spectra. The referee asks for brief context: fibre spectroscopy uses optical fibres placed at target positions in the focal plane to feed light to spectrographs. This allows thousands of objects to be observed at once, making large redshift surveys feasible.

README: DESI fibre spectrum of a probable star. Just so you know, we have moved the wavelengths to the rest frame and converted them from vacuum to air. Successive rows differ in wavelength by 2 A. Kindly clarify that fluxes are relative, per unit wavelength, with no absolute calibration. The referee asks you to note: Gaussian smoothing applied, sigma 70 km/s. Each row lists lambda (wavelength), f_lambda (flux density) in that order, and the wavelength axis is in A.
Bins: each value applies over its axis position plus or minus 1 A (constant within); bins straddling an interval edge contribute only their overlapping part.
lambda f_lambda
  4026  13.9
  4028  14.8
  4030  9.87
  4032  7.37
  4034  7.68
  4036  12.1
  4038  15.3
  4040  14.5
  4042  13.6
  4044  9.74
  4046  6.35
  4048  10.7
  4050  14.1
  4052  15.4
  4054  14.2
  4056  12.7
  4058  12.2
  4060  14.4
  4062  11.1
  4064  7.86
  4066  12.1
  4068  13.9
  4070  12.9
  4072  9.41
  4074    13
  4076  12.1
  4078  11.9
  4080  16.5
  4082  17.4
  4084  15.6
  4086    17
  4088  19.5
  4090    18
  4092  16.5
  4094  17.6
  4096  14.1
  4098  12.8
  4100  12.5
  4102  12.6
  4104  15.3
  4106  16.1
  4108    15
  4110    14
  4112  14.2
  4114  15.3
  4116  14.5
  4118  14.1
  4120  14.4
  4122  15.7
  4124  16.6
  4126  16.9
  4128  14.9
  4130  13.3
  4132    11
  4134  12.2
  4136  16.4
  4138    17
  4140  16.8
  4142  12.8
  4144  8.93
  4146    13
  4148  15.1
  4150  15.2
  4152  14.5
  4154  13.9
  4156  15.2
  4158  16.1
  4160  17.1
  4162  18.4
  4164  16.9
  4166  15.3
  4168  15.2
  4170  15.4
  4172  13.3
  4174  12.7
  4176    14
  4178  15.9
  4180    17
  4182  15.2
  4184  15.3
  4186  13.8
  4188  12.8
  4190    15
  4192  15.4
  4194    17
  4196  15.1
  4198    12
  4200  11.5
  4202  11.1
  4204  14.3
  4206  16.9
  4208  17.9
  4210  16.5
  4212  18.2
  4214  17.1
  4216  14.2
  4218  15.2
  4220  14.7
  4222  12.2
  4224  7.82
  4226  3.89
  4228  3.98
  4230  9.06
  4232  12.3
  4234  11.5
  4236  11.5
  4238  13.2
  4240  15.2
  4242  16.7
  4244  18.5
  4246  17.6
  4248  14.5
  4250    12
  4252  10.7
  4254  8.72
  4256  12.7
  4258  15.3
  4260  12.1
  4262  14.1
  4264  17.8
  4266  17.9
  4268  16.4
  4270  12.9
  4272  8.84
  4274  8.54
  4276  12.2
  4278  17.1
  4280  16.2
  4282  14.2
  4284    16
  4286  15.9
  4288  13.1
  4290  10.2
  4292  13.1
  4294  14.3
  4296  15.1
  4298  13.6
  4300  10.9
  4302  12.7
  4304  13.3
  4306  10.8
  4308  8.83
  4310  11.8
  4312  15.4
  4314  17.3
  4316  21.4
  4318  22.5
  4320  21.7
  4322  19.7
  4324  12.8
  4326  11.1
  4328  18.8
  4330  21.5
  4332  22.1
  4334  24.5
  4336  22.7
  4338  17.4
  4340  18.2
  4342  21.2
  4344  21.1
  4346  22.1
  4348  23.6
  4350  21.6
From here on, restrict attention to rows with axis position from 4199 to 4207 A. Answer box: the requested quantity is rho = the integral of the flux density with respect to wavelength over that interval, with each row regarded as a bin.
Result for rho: 108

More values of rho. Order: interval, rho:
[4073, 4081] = 107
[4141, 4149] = 100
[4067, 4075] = 98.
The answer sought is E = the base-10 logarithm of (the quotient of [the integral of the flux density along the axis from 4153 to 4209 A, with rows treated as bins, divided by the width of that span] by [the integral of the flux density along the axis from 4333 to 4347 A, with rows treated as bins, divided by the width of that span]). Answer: -0.15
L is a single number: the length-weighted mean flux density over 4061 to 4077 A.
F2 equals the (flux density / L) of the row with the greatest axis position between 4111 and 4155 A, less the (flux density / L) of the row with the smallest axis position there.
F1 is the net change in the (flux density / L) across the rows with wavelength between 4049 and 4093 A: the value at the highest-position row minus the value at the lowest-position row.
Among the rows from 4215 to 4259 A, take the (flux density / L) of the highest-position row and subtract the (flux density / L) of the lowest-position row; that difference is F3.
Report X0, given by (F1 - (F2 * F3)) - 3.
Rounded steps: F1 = 0.2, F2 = -0.03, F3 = 0.10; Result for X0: -2.79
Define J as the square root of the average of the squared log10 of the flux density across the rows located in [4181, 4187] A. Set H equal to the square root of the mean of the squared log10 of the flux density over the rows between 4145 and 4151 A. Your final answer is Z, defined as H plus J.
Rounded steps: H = 1.16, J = 1.17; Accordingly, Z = 2.33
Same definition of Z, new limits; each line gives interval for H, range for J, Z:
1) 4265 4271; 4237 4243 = 2.37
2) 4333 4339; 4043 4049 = 2.28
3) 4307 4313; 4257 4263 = 2.21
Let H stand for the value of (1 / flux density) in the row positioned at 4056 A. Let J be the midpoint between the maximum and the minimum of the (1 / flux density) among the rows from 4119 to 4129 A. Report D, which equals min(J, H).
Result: 0.0643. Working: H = 0.079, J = 0.0643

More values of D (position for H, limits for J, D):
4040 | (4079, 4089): 0.0577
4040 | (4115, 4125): 0.0656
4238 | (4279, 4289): 0.0690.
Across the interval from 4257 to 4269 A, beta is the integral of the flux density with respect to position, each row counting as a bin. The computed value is 187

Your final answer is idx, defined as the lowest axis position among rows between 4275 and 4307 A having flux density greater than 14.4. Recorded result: 4278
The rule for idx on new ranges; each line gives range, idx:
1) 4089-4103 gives 4090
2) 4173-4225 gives 4178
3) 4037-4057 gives 4038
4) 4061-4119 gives 4080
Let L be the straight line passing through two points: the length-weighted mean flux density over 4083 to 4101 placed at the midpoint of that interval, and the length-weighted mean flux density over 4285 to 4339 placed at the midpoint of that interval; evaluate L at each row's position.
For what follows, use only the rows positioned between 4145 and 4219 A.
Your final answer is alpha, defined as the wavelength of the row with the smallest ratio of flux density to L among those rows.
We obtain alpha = 4202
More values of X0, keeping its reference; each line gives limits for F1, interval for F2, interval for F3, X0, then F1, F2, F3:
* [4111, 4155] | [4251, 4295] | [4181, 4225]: -2.83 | 0.0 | 0.31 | -0.64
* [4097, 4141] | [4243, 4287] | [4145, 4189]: -2.66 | 0.3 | -0.23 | -0.02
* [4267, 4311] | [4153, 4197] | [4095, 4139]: -3.42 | -0.4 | 0.10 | 0.25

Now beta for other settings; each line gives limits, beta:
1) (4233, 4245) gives 173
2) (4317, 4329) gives 213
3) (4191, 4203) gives 164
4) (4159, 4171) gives 197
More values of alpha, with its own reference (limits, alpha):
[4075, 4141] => 4132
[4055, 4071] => 4064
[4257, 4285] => 4274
